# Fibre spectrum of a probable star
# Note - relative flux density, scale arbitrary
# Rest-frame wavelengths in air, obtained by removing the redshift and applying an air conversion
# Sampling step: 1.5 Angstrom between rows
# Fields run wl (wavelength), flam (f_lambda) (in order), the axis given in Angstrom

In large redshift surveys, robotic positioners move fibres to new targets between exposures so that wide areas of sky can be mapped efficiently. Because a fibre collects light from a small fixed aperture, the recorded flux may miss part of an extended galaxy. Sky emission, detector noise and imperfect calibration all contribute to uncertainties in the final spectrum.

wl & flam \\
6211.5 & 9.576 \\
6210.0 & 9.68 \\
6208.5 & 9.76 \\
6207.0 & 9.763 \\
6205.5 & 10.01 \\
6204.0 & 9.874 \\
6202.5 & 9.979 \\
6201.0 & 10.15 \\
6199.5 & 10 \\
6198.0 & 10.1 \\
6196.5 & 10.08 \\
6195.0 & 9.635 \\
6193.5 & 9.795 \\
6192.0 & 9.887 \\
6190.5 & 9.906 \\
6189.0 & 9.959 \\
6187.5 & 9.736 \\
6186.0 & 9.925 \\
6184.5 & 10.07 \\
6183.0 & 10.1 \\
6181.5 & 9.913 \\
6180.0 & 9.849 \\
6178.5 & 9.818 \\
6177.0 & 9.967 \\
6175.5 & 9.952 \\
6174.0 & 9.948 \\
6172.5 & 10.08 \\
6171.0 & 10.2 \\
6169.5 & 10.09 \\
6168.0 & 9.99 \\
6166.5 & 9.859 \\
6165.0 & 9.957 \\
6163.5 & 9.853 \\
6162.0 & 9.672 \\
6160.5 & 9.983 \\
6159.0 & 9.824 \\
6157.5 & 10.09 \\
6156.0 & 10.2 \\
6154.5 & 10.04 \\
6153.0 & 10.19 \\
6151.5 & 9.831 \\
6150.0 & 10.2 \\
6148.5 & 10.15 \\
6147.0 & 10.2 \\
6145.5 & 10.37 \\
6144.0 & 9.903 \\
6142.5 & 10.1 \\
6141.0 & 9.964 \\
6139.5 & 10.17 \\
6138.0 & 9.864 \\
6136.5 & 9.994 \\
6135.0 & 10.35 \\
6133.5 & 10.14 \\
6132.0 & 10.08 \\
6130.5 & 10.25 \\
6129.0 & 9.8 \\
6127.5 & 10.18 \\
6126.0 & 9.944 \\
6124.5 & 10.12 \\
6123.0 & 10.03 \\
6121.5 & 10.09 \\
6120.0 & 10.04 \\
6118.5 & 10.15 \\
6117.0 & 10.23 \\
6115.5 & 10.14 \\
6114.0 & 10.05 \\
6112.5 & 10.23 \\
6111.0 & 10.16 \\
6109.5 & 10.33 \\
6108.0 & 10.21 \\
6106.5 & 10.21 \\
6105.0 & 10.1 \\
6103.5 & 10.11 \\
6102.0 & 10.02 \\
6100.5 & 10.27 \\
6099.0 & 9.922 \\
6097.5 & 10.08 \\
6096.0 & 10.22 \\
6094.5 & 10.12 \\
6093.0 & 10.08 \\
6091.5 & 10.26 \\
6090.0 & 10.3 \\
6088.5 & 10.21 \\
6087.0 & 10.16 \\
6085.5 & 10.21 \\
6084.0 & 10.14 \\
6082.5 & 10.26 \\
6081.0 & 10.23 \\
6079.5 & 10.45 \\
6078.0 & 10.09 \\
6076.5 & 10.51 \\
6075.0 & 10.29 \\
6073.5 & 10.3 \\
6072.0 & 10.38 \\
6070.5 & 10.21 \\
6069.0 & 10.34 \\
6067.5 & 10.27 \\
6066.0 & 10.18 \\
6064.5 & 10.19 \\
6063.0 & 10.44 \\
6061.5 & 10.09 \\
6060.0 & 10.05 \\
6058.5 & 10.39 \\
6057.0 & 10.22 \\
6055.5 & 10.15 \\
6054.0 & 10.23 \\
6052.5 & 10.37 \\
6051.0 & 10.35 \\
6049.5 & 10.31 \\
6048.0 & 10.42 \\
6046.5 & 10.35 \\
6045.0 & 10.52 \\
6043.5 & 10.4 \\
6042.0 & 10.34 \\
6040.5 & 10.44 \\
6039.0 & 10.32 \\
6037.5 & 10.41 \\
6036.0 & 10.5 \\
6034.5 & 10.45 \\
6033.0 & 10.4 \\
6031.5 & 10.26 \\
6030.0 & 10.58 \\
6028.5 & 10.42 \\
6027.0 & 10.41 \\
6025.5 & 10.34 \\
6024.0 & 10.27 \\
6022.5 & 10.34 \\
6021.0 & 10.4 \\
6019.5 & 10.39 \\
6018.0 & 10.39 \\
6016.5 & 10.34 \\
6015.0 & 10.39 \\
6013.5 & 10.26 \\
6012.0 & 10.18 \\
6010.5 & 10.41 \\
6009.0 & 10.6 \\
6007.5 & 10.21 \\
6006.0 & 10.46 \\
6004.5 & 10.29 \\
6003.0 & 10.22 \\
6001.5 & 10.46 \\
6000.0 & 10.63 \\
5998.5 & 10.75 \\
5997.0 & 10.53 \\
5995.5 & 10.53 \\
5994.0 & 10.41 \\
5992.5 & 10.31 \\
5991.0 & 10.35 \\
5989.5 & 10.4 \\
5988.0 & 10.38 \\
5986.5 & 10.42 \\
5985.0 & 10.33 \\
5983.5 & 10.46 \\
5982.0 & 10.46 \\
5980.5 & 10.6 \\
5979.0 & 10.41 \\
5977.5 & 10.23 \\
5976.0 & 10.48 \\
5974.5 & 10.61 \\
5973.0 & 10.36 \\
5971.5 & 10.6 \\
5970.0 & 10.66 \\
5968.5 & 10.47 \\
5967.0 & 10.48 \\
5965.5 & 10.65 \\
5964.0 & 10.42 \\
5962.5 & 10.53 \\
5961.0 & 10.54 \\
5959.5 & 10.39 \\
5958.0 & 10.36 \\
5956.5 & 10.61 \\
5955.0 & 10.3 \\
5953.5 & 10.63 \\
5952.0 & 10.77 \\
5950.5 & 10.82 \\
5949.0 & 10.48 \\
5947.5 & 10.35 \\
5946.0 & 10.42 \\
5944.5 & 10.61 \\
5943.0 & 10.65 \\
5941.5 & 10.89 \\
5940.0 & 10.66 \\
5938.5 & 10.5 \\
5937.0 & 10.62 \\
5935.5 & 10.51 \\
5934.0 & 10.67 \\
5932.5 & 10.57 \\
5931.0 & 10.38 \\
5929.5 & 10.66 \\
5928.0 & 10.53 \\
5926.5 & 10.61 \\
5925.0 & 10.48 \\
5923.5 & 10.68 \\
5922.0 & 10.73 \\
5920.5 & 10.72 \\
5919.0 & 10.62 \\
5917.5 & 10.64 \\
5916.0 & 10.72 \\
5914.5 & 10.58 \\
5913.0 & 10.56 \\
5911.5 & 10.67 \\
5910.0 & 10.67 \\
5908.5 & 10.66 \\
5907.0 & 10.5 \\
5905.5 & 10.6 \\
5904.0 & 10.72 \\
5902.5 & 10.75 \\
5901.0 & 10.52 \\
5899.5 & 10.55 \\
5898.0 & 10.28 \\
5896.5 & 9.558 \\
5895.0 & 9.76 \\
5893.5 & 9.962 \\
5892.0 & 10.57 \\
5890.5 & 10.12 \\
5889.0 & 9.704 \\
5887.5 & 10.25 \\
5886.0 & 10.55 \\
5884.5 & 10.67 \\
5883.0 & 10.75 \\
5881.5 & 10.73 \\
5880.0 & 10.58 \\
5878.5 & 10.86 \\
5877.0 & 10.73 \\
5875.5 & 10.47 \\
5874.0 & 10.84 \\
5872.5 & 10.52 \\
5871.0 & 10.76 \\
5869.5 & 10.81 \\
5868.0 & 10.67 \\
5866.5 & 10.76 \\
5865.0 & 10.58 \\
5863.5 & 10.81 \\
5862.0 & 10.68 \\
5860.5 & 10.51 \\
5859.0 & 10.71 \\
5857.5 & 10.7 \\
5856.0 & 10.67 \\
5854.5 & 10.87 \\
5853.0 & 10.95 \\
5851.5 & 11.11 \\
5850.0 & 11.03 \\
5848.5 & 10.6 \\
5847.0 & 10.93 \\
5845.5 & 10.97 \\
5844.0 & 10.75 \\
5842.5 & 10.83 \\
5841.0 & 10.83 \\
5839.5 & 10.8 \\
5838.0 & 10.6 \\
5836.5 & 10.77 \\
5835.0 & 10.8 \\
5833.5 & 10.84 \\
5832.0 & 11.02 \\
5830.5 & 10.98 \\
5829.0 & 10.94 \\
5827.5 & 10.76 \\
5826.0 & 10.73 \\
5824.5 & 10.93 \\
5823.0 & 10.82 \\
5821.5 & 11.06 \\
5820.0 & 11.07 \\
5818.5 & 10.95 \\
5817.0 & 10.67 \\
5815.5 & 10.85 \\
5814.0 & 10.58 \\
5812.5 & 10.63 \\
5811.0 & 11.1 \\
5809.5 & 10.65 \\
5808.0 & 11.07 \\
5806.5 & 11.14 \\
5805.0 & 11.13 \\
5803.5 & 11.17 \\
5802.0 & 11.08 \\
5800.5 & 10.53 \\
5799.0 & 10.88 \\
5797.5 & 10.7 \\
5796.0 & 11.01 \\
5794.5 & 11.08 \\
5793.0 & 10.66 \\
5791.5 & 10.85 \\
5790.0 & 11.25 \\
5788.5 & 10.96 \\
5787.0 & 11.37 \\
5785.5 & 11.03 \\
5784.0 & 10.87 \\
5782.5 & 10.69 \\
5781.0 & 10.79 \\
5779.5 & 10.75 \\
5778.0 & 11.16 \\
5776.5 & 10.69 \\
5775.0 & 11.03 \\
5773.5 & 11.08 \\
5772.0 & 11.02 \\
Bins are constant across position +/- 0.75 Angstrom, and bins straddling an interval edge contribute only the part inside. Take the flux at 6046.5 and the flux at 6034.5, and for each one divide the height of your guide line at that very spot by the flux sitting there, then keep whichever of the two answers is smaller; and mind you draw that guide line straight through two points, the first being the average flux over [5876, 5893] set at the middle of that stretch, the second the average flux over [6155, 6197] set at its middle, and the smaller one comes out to 0.977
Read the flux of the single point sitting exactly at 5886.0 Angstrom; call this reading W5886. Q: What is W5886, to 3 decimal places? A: 10.550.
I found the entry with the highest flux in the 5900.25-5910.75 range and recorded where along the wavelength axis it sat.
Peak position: 5902.5 Angstrom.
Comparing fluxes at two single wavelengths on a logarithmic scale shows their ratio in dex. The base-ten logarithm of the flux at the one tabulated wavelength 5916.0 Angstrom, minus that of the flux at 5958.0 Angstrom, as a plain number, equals 0.015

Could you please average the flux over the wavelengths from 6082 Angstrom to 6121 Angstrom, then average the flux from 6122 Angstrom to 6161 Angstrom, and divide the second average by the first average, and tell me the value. 0.992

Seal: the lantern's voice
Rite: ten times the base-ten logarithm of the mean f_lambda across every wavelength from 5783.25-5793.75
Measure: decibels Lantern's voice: 10.41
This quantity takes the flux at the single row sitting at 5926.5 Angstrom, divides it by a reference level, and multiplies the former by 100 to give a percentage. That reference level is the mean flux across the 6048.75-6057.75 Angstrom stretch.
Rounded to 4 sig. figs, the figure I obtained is 103.3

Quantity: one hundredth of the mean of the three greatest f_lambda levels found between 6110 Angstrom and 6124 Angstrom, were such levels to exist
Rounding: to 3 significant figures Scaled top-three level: 0.102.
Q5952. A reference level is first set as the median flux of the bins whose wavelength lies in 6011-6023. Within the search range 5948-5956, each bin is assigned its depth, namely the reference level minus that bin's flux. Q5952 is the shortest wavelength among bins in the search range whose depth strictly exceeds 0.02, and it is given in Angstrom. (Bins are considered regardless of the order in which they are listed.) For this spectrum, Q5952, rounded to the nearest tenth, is 5955.0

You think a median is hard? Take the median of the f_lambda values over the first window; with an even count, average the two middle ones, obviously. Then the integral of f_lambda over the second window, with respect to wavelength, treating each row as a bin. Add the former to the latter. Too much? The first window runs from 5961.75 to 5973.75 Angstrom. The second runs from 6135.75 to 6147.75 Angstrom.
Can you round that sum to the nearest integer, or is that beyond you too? 131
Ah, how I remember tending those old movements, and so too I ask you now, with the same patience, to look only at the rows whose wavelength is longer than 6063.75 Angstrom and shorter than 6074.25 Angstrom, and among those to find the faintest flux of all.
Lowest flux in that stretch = 10.18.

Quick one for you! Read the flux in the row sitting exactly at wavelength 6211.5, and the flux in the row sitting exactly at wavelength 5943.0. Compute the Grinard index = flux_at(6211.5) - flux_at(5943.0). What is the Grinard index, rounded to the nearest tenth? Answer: -1.1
